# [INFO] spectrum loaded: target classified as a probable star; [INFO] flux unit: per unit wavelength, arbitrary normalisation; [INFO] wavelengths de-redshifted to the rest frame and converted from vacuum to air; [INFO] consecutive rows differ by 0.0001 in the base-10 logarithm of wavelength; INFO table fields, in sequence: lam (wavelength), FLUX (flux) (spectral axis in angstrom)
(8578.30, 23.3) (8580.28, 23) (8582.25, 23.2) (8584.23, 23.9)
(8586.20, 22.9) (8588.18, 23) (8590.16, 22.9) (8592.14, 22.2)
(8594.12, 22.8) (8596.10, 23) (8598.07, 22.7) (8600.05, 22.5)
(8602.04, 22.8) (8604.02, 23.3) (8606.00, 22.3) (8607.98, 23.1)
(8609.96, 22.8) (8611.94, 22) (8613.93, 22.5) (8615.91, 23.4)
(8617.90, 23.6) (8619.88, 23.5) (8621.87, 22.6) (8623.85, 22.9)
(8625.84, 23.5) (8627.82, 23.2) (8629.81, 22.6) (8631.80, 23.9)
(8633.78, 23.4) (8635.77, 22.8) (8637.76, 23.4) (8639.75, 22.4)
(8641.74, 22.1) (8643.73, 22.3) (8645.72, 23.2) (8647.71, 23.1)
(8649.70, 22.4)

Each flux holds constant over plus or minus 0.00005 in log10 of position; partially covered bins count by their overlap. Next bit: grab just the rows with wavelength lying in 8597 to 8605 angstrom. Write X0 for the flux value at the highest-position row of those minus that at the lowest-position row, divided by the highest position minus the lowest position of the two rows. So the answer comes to 0.101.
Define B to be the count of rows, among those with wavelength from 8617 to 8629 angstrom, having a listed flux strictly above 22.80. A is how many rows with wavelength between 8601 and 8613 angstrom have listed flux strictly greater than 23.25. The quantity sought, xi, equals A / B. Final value 0.2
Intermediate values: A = 1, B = 5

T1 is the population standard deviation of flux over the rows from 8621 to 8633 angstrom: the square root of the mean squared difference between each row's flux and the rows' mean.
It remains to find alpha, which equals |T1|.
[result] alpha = 0.5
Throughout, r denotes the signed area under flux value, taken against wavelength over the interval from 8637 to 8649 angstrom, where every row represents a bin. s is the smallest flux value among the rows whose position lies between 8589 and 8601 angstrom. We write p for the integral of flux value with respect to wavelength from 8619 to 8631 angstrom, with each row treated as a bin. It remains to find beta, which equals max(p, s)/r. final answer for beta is 1.01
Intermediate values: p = 277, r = 272.8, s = 22.2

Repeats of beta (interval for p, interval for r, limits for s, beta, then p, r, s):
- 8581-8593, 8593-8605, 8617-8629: 1.01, 276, 274.1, 22.6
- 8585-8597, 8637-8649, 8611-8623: 1.00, 274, 272.8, 22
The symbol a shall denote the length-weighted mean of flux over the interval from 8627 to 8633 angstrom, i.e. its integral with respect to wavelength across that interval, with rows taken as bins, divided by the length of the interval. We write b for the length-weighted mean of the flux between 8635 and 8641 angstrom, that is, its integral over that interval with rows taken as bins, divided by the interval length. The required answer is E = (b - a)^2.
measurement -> 0.177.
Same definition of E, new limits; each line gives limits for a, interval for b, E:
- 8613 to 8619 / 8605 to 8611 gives 0.185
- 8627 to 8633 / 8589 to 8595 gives 0.394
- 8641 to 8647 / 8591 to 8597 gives 0.005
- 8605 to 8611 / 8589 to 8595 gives 0.019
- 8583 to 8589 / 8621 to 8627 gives 0.053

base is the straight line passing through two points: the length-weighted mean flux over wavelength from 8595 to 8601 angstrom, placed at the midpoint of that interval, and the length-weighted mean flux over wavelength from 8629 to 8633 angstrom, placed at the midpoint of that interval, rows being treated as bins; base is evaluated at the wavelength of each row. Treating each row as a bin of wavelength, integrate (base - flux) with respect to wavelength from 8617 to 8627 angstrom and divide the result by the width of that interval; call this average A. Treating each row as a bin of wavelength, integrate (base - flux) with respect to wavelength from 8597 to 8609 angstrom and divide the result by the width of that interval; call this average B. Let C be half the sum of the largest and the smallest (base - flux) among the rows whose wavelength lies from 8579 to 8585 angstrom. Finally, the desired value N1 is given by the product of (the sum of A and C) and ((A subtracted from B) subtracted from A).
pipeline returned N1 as 0.16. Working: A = -0.05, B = 0.07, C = -0.9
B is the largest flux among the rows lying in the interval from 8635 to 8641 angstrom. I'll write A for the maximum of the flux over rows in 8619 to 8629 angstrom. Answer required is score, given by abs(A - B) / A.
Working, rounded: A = 23.5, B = 23.4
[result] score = 0.004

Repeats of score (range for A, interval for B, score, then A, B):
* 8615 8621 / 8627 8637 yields 0.013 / 23.6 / 23.9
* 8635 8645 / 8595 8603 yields 0.017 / 23.4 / 23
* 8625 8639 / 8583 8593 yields 0.000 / 23.9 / 23.9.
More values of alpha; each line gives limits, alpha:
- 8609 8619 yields 0.6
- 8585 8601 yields 0.3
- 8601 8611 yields 0.3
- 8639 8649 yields 0.4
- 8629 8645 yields 0.6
